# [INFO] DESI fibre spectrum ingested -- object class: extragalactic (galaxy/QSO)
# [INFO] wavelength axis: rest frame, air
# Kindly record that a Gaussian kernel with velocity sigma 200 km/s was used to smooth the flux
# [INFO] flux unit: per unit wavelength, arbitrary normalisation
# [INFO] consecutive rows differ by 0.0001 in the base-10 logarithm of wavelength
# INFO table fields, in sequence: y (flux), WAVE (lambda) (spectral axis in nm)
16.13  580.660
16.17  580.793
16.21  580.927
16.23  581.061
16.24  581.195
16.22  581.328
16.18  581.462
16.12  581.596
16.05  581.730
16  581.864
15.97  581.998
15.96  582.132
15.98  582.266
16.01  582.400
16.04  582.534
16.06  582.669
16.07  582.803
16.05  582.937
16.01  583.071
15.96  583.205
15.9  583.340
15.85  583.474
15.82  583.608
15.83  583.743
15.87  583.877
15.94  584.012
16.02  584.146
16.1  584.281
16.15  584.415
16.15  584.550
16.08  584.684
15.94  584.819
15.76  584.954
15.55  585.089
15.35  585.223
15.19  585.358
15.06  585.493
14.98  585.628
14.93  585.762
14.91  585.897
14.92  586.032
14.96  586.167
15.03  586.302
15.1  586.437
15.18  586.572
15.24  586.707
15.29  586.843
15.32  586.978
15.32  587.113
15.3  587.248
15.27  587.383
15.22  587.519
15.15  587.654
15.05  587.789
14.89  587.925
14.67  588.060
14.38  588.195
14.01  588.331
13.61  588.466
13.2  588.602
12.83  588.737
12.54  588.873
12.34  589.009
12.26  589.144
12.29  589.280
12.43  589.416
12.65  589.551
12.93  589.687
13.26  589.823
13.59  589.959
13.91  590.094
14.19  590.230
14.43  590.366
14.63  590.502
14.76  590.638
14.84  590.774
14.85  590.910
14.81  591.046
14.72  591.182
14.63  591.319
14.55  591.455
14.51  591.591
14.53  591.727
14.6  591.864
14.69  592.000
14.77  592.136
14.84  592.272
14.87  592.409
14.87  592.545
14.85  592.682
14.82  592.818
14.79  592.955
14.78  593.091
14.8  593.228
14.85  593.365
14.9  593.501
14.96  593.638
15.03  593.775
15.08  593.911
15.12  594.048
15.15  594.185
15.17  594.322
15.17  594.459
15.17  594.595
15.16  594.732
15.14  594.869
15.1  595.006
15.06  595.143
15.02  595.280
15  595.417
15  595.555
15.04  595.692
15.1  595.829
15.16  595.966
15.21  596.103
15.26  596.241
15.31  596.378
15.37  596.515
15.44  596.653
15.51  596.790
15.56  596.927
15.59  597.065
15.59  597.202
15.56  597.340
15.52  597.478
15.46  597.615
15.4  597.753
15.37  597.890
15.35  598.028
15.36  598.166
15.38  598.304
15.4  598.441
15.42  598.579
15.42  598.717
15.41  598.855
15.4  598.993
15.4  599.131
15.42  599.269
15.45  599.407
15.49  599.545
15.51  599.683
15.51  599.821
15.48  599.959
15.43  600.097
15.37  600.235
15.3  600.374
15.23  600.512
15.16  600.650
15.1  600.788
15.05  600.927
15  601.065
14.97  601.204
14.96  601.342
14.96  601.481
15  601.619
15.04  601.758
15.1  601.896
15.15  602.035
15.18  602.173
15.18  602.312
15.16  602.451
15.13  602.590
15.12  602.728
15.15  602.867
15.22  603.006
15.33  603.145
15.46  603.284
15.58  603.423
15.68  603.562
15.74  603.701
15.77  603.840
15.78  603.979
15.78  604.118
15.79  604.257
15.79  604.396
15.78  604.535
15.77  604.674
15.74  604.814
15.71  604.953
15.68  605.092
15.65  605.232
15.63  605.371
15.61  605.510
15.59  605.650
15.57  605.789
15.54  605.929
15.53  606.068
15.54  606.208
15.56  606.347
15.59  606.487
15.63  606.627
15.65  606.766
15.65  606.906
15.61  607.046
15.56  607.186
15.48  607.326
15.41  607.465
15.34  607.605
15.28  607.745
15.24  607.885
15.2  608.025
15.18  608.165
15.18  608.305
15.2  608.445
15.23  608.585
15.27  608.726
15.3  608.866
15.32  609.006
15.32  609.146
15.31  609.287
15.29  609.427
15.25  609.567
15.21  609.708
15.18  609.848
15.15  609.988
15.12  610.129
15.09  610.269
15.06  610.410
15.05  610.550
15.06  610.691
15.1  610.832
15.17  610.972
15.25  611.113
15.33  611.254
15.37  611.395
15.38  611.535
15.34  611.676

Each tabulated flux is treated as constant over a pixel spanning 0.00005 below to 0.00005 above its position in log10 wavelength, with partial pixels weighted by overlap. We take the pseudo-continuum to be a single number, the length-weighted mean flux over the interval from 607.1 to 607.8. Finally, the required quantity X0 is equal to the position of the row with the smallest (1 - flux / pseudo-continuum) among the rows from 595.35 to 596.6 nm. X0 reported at 596.515 nm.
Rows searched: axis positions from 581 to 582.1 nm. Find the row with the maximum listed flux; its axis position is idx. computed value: 581.195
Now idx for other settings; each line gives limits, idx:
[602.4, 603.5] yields 603.423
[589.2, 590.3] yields 590.230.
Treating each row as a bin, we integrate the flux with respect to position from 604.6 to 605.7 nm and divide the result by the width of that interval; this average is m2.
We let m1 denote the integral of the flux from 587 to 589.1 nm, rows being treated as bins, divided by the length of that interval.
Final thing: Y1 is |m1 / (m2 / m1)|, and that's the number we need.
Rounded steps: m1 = 14.3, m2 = 15.7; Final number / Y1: 13.0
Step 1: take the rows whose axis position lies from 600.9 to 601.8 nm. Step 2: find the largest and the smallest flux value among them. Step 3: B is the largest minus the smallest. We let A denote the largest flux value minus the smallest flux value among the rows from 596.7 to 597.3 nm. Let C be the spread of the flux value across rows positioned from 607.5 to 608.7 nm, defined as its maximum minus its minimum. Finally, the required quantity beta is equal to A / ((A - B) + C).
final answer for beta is 0.5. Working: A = 0.08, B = 0.09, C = 0.16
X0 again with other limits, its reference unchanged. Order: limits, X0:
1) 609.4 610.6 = 609.427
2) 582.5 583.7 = 582.803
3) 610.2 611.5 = 611.395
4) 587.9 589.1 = 587.925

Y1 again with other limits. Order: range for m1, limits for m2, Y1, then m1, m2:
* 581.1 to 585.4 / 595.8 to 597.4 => 16.5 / 16.0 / 15.4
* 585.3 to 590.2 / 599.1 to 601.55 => 13.3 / 14.3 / 15.3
